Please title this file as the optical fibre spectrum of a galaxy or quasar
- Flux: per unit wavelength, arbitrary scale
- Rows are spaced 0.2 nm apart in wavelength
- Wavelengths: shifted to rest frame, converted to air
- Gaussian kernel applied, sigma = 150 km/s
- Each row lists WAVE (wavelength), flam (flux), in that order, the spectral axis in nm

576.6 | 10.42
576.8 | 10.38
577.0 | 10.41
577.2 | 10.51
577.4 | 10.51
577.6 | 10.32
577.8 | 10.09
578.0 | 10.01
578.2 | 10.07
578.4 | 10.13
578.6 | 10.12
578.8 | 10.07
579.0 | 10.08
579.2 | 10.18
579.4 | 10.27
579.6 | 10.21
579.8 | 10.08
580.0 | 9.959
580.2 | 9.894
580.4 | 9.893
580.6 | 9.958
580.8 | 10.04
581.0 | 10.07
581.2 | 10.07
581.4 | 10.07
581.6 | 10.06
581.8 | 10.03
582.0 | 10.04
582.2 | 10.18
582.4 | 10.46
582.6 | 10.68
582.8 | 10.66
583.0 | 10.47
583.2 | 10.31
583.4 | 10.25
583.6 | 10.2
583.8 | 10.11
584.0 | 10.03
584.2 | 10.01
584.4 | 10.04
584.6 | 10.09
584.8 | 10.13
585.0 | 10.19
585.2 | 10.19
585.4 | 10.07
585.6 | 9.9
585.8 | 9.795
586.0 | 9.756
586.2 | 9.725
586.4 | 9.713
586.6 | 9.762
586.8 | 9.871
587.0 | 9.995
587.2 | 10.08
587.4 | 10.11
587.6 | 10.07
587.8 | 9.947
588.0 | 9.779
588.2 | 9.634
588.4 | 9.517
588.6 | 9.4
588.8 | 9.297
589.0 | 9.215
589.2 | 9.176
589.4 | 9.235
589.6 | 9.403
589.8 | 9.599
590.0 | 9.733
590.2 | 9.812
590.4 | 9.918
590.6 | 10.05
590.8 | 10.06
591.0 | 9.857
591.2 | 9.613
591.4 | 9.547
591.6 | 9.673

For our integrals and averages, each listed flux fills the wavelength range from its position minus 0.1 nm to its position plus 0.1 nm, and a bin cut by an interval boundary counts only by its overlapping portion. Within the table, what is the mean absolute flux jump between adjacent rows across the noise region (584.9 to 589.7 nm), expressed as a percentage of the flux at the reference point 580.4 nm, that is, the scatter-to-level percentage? 0.89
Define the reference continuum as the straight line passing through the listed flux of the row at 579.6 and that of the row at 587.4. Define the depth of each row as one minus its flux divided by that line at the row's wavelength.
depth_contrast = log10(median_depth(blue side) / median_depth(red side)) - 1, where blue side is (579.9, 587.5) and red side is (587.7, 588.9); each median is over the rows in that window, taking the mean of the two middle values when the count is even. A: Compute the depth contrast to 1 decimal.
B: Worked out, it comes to -1.6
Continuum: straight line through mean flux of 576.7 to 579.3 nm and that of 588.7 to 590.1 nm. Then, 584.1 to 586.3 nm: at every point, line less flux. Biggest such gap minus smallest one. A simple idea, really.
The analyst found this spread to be 0.39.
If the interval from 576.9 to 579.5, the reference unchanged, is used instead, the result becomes 0.46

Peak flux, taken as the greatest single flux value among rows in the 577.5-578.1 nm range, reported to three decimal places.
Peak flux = 10.320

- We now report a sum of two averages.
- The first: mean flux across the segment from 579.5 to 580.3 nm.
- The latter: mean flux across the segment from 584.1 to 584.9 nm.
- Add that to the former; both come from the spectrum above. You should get 20.1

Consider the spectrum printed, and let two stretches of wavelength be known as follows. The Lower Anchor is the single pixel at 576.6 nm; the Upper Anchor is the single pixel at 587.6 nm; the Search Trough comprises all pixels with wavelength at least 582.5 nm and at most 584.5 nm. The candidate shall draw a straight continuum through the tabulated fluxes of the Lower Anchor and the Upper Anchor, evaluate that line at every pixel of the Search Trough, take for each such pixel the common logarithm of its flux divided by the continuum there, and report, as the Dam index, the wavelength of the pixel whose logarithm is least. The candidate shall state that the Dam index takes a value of 584.2 nm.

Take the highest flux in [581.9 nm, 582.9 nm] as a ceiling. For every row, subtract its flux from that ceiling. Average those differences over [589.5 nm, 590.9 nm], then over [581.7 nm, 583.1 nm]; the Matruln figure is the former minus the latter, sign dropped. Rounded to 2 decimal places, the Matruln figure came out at 0.56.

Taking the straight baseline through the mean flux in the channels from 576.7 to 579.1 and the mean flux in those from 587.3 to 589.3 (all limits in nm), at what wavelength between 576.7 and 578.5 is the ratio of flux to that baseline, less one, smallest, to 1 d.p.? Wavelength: 578.0 nm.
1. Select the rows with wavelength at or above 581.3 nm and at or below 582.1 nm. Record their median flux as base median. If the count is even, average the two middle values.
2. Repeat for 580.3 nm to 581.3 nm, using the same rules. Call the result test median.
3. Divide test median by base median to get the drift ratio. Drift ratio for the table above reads 1.00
